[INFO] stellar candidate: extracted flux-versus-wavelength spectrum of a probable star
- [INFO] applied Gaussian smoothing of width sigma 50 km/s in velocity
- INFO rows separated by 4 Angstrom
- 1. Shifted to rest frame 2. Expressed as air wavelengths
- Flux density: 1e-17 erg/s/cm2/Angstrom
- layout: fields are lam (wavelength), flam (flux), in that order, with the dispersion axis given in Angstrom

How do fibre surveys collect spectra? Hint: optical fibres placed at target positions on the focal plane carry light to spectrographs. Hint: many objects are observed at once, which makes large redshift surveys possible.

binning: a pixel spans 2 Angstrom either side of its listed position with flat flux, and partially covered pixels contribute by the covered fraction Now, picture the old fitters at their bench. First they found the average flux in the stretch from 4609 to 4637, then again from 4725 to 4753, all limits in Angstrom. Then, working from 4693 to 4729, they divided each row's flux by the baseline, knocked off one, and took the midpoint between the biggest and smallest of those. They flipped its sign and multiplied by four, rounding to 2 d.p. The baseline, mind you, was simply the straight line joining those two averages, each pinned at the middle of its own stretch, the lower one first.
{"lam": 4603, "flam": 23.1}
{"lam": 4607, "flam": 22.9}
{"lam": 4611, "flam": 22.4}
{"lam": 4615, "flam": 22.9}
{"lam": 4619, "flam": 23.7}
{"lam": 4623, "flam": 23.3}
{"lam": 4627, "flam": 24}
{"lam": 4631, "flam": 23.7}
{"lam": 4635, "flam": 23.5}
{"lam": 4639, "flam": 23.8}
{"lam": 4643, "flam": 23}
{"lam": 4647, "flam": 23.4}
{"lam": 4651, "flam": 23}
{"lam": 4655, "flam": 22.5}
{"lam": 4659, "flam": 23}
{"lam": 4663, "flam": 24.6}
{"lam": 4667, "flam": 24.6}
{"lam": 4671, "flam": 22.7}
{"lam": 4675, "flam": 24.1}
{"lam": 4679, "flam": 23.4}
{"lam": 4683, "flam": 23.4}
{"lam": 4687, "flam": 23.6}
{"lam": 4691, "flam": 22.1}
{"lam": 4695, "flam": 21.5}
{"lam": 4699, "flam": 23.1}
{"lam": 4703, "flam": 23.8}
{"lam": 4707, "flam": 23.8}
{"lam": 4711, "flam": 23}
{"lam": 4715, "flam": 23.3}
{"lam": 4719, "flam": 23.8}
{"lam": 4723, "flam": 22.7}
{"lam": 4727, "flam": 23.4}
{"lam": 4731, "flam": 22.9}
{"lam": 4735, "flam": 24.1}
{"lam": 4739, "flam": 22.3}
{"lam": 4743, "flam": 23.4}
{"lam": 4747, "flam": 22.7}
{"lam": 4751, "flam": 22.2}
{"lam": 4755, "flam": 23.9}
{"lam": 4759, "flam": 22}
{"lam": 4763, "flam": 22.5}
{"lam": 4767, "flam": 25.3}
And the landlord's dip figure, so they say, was 0.08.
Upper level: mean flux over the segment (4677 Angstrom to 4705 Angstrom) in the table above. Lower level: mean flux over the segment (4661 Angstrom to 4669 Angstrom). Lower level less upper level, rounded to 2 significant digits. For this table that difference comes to 1.6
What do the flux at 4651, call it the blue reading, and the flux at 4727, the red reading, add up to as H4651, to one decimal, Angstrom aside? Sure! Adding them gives 46.4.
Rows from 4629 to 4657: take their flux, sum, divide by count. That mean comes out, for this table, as 23.3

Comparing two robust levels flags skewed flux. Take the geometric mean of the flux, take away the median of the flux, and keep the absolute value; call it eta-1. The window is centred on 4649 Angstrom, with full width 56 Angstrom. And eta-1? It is 0.06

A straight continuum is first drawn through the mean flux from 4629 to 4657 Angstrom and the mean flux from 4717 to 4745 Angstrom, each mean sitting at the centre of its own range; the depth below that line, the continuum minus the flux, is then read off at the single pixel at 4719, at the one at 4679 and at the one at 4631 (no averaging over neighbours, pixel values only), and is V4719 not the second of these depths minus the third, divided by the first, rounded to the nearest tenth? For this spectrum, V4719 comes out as -0.5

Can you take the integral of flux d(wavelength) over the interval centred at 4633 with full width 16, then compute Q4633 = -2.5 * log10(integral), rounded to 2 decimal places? -6.45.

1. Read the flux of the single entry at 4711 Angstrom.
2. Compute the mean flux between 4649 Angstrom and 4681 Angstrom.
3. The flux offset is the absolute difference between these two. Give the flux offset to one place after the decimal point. 0.5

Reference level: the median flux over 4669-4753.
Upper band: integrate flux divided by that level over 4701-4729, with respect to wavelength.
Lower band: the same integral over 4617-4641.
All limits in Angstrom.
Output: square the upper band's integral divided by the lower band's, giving 1.3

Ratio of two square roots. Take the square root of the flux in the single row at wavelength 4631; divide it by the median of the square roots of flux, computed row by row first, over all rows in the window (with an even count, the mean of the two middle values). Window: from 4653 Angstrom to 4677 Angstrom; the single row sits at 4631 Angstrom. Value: 1.00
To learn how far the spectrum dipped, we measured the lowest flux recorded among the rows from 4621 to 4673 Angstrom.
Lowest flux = 22.5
